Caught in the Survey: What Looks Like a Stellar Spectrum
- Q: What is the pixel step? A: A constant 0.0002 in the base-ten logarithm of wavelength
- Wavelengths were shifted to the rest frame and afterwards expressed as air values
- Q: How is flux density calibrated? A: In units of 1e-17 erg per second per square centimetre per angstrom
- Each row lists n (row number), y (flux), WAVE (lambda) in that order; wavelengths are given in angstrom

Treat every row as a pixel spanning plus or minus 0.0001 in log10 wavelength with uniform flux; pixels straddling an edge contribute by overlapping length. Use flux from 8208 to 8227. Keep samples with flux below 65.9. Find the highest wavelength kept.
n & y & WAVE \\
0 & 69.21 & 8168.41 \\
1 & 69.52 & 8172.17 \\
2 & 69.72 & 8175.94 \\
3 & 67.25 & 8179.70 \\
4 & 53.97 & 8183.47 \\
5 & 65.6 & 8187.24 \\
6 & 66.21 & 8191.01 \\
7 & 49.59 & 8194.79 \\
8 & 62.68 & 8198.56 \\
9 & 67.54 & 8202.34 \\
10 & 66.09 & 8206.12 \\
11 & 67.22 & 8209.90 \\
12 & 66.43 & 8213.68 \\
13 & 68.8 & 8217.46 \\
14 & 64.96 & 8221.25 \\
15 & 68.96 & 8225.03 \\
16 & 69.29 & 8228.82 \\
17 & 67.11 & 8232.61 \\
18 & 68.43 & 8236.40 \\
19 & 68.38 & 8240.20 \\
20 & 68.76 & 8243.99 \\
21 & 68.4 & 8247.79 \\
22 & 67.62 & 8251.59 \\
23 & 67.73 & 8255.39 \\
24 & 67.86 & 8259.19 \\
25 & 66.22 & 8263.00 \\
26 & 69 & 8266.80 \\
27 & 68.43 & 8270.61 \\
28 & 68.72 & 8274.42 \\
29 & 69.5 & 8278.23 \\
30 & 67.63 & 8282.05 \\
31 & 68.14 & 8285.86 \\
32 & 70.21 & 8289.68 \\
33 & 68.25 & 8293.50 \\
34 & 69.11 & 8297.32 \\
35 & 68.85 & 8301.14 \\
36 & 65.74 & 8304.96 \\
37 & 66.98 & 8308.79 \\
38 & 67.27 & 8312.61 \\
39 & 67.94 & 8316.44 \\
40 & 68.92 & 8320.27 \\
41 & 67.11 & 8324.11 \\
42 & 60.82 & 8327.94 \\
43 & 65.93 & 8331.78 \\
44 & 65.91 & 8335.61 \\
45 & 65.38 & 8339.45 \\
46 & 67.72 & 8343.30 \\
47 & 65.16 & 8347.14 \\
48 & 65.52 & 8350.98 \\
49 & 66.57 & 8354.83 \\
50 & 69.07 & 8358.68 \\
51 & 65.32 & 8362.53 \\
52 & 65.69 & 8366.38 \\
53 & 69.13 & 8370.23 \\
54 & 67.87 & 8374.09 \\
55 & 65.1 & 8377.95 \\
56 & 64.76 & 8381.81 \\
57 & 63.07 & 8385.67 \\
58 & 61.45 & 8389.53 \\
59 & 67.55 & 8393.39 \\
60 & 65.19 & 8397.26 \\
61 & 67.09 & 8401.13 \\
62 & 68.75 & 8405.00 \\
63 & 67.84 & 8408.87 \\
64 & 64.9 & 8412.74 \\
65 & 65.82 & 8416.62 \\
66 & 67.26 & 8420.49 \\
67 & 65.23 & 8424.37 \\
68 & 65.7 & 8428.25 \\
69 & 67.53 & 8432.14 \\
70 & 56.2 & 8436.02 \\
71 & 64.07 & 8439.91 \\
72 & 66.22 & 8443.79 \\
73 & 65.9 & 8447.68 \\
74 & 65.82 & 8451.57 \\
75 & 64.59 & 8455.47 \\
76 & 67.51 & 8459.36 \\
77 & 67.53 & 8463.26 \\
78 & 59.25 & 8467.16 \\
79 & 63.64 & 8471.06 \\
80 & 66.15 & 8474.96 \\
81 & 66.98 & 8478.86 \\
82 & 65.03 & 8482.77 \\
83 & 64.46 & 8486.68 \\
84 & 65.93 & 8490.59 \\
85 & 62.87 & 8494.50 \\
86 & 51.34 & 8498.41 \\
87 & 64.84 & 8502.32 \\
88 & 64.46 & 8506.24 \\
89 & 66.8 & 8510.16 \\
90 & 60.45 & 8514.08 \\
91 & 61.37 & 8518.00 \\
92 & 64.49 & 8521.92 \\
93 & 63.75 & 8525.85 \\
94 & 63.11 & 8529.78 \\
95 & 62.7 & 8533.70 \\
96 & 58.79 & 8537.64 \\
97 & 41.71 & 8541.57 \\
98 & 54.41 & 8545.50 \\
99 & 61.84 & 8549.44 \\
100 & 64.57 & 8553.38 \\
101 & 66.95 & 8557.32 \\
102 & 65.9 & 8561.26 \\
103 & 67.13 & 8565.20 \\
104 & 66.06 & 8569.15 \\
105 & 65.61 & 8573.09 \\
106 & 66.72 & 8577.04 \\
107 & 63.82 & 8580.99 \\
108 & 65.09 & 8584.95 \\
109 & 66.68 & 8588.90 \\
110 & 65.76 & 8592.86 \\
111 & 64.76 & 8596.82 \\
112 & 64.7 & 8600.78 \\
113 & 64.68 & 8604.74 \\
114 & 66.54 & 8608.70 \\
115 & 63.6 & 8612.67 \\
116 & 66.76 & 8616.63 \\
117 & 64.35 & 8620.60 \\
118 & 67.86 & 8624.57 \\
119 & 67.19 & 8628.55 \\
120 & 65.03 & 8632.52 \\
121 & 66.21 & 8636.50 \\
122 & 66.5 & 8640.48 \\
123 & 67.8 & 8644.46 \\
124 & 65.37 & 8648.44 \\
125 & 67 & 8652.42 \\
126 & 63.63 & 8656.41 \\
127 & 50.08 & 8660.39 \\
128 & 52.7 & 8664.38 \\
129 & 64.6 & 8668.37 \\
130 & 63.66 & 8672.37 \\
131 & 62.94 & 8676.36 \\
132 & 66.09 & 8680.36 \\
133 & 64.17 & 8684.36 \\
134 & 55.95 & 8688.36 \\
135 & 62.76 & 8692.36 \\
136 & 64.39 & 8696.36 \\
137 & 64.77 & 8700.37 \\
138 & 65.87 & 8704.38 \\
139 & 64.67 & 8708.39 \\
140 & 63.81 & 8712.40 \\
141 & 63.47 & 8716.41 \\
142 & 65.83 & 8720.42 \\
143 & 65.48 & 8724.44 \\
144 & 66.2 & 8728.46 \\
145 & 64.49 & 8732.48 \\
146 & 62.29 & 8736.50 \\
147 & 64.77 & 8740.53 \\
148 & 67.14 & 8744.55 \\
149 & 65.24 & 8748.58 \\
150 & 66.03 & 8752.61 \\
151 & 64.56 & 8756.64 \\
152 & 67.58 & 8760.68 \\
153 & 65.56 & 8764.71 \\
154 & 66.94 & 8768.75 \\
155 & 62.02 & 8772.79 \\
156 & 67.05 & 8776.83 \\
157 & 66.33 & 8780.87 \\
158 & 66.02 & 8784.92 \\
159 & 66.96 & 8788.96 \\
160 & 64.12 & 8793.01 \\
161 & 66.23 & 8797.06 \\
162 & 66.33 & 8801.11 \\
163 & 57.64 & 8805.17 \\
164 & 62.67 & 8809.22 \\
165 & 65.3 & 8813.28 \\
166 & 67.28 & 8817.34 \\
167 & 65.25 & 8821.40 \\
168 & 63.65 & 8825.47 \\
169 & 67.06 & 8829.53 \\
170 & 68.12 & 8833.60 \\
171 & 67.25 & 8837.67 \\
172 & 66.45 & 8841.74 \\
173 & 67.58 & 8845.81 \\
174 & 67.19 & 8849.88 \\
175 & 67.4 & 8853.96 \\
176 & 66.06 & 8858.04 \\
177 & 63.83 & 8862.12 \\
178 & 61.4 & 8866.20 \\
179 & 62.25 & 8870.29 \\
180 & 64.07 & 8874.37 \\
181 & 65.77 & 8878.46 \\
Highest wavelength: 8221.25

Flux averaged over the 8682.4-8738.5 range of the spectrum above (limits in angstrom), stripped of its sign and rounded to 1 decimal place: 63.9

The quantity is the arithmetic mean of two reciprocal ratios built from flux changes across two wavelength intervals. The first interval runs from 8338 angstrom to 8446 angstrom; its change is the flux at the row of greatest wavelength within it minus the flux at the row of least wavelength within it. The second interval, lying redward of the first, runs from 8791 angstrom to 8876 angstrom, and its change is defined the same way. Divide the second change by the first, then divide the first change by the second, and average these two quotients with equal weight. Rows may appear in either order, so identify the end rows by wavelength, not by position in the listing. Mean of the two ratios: -8.4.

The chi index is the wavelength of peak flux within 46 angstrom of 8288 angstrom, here 8289.68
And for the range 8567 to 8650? 8624.57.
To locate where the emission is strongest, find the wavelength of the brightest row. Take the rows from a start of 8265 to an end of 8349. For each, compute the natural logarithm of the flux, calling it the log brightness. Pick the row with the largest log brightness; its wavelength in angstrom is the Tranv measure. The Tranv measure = 8289.68 angstrom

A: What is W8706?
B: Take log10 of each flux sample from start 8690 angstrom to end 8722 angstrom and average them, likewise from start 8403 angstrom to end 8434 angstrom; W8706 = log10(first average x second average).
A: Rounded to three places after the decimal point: 0.518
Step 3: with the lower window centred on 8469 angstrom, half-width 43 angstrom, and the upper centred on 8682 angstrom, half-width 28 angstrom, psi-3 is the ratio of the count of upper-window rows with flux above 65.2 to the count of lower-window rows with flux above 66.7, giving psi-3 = 0.4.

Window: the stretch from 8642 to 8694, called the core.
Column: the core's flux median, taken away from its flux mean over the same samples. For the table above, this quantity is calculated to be -1.6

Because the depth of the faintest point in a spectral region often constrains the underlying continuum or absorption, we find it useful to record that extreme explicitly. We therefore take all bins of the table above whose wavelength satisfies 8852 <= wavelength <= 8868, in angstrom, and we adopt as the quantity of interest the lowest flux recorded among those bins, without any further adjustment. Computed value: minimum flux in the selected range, 61.4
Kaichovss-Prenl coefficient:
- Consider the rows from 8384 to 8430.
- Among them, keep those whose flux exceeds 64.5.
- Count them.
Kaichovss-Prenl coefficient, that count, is 10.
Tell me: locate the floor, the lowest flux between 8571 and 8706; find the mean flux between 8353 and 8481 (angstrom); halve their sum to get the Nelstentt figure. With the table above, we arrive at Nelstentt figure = 57.8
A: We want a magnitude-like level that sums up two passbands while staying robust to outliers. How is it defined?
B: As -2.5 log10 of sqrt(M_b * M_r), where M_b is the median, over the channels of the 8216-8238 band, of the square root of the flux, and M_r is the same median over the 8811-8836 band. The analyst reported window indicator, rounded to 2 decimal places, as -2.29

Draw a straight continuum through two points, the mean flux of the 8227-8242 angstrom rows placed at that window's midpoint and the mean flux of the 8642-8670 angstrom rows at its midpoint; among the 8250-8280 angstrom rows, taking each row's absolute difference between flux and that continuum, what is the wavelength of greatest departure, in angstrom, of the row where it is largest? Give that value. 8278.23 angstrom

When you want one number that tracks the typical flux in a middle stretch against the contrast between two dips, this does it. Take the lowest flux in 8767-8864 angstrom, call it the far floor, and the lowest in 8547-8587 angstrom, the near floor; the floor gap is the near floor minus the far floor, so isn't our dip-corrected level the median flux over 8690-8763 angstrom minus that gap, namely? 61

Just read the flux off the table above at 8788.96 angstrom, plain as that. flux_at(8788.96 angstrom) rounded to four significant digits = 66.96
